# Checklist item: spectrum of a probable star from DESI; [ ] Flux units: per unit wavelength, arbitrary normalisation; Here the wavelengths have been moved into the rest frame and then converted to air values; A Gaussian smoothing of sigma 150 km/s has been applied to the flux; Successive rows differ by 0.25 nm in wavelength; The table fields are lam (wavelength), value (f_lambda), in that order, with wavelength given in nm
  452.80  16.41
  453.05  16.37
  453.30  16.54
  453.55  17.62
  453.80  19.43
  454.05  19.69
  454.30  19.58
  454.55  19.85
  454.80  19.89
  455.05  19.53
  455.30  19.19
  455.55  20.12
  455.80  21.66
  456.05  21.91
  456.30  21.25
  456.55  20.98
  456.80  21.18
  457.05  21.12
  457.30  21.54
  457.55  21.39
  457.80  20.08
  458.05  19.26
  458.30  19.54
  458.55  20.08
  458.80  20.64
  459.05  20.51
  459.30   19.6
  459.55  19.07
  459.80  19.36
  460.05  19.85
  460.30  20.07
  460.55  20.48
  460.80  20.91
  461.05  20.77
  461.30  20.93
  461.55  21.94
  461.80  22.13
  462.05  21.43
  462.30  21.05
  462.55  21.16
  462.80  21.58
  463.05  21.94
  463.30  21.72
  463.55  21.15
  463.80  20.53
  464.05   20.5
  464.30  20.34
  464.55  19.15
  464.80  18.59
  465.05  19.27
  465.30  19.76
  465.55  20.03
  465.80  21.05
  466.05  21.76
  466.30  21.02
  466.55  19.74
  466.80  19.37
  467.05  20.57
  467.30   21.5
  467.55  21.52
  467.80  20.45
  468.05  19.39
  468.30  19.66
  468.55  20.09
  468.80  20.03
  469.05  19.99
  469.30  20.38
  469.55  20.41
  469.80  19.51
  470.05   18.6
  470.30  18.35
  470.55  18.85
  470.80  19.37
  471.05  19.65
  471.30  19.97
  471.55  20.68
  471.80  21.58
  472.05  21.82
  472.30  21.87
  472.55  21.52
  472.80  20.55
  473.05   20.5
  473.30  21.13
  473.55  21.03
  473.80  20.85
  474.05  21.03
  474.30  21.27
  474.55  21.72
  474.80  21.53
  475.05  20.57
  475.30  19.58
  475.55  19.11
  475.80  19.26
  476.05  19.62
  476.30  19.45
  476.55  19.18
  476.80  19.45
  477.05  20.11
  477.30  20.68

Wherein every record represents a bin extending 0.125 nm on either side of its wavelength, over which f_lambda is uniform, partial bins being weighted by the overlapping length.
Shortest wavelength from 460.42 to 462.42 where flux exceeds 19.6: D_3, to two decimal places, 460.55 nm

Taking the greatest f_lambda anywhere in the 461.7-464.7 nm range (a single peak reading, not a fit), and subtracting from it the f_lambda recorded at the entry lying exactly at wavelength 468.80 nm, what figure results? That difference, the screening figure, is 2.1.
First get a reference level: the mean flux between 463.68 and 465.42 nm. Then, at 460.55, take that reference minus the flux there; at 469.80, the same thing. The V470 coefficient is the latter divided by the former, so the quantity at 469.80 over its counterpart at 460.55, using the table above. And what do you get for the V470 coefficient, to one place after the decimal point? -0.3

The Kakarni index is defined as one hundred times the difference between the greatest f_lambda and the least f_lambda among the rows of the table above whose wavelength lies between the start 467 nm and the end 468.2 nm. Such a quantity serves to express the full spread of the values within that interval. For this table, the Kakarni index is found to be 213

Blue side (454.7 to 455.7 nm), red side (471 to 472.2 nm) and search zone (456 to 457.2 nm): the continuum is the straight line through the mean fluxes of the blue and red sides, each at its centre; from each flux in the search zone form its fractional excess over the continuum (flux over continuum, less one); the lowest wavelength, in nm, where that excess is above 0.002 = 456.05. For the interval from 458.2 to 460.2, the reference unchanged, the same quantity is 458.55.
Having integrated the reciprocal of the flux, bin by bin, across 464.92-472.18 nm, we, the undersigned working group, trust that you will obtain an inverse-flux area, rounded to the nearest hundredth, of 0.36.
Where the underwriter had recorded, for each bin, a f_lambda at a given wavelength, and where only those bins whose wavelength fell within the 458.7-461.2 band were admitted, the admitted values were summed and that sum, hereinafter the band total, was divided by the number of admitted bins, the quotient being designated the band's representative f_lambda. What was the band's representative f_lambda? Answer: 20.1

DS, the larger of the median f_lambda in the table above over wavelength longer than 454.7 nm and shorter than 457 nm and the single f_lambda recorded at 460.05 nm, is 21.0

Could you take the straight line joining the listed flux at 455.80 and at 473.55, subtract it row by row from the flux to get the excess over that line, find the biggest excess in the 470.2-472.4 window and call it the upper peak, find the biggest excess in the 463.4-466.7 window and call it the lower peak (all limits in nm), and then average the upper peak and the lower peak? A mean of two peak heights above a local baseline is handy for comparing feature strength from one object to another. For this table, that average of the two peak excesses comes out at 0.63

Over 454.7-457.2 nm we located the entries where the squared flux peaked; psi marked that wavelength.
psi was 456.05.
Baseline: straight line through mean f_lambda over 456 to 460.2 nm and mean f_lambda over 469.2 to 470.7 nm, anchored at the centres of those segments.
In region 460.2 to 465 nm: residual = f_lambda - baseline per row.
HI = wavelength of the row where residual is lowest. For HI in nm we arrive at 464.80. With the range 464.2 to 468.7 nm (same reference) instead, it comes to 464.80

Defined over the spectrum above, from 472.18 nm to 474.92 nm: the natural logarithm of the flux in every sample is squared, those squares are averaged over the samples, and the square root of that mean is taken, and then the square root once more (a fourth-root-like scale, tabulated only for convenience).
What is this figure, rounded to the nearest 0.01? 1.75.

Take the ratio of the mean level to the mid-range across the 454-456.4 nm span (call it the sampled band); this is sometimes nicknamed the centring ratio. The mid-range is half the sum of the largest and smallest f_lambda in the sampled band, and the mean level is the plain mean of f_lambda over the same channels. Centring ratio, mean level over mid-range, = 0.99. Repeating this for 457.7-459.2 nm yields 1.00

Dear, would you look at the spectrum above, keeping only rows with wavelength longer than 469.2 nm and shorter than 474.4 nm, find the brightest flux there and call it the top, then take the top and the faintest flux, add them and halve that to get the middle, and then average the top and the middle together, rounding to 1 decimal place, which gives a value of 21.0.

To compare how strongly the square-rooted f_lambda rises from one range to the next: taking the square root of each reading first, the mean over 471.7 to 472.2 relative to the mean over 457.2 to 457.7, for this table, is 1.01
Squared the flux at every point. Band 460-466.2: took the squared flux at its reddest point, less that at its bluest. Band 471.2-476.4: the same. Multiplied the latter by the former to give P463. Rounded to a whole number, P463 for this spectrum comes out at -1629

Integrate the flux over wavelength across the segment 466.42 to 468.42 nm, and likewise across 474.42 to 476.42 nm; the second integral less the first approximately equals 0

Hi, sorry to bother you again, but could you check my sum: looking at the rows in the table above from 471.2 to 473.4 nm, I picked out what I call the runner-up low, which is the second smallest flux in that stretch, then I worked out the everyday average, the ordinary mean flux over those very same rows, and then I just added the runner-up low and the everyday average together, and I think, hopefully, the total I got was 41.6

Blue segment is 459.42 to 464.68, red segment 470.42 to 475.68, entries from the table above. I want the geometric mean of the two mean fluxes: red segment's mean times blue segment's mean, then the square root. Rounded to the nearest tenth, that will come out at 20.7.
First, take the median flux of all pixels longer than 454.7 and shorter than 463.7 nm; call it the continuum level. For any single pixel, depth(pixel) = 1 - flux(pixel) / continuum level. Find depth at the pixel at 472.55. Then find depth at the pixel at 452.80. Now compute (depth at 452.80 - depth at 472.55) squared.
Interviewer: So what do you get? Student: 0.060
